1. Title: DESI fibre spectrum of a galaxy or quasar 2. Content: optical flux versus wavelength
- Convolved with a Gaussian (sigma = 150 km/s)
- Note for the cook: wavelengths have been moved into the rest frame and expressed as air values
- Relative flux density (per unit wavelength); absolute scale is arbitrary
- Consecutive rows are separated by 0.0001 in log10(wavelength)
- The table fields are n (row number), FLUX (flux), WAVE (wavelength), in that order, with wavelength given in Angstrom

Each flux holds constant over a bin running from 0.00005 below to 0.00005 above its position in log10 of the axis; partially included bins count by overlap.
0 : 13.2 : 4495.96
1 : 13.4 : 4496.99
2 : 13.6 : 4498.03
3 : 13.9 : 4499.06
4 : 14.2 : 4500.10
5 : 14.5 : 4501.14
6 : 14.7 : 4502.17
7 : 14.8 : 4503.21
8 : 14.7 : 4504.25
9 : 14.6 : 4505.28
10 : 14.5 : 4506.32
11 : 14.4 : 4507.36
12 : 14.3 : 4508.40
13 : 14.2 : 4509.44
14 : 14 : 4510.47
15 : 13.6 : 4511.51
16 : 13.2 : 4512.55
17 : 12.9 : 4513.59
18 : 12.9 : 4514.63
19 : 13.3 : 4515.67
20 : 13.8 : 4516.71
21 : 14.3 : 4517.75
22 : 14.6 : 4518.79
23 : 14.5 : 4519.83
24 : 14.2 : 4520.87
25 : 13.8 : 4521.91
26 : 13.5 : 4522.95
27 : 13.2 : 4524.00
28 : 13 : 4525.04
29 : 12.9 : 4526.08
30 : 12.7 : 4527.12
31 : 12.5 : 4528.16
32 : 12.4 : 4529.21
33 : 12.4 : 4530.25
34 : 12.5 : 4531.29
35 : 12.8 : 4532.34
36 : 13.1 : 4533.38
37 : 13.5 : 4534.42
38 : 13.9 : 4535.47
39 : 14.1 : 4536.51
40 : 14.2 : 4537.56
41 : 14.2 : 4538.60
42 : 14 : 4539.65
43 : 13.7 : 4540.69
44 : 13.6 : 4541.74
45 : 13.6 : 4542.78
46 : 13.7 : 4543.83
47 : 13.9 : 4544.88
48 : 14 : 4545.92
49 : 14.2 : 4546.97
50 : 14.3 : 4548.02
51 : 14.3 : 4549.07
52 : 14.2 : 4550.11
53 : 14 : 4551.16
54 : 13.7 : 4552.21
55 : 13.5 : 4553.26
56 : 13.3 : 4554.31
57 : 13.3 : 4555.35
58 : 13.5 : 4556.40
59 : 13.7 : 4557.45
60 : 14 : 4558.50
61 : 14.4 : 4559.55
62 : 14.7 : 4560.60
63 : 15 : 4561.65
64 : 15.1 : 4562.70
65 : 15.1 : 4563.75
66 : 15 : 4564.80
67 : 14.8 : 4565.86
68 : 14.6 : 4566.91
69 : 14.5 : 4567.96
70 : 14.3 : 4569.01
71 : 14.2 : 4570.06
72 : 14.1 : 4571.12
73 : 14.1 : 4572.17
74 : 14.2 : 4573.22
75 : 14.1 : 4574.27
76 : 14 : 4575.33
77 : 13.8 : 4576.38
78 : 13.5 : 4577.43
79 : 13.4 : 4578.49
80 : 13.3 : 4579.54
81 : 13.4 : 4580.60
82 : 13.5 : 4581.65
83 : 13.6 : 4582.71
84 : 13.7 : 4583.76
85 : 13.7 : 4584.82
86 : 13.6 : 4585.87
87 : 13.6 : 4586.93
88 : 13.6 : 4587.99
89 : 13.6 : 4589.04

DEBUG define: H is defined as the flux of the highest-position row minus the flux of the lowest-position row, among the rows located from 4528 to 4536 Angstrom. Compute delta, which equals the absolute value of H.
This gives 1.40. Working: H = 1.4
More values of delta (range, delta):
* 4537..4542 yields 0.60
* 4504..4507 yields 0.20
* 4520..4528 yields 1.50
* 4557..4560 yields 0.70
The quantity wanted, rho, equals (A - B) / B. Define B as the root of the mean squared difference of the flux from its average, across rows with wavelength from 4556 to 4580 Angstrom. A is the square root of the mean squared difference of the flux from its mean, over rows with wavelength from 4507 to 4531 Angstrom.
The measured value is 0.30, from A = 0.70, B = 0.541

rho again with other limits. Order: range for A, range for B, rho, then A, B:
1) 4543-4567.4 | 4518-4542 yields -0.18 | 0.56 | 0.690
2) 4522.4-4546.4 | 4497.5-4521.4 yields 0.06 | 0.60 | 0.565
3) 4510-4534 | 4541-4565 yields 0.19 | 0.67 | 0.560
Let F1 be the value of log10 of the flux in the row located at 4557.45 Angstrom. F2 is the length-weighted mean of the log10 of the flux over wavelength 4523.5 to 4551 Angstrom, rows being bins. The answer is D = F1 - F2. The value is 0.007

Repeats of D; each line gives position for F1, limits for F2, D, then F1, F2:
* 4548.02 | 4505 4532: 0.025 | 1.16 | 1.13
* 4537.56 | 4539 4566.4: 0.004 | 1.15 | 1.15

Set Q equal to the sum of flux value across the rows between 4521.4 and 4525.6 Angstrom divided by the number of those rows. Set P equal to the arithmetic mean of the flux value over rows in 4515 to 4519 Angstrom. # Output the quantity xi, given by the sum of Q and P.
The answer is 27.4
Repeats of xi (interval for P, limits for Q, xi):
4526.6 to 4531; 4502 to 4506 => 27.2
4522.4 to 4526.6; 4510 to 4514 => 26.6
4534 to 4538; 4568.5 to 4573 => 28.1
